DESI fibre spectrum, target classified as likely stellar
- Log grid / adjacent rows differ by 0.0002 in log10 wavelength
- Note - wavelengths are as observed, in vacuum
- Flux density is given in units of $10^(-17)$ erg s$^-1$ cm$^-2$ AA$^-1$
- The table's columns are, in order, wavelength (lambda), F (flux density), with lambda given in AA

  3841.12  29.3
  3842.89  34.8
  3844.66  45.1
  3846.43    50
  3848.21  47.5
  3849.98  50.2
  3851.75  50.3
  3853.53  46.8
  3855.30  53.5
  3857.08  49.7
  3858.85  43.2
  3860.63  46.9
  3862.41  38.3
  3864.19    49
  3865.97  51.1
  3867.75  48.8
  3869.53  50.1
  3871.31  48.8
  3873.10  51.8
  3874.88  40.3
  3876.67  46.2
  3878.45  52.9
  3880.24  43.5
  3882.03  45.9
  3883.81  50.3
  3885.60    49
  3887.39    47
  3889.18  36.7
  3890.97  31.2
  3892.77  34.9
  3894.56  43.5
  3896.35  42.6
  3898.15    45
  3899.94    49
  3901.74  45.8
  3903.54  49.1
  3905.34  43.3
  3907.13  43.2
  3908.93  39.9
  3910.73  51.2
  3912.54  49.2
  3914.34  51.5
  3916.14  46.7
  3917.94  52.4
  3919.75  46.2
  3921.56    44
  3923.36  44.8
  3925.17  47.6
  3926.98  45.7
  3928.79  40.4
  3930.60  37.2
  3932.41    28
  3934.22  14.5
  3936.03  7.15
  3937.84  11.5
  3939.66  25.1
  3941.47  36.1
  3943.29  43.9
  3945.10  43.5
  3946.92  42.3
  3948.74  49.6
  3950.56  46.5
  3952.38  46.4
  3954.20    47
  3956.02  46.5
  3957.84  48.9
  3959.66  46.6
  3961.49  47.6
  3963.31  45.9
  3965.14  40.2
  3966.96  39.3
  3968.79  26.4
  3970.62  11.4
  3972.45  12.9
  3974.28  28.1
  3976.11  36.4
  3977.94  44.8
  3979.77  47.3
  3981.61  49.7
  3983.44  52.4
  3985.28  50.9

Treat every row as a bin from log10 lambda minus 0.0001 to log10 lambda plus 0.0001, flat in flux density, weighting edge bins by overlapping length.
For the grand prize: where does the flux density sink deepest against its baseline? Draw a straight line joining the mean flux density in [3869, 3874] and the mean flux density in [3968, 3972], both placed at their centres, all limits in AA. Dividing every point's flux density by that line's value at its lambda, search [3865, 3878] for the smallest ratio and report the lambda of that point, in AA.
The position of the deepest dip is 3874.88 AA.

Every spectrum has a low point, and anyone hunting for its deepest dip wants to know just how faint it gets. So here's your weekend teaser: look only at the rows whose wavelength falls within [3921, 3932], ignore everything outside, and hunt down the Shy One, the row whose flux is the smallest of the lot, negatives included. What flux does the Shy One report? 37.2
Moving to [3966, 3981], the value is 11.4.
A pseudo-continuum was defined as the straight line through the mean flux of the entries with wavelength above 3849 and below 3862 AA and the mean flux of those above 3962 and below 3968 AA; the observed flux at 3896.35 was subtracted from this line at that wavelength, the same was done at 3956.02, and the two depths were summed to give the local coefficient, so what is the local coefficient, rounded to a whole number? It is -1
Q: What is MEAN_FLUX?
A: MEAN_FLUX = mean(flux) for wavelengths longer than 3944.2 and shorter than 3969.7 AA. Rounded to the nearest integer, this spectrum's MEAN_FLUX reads 44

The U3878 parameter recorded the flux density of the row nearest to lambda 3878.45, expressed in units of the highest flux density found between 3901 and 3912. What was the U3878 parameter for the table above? 1.03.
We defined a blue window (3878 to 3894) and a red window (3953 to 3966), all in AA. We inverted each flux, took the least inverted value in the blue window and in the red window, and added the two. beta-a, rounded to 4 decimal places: 0.0394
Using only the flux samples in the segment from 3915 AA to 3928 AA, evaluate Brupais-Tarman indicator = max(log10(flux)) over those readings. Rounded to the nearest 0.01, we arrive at 1.72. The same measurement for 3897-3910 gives 1.69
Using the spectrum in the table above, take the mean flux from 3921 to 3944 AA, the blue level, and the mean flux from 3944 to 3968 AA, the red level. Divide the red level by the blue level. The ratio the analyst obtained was 1.39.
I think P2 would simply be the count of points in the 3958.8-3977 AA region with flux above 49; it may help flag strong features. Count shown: 0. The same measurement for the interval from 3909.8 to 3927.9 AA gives 4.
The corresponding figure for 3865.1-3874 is 3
